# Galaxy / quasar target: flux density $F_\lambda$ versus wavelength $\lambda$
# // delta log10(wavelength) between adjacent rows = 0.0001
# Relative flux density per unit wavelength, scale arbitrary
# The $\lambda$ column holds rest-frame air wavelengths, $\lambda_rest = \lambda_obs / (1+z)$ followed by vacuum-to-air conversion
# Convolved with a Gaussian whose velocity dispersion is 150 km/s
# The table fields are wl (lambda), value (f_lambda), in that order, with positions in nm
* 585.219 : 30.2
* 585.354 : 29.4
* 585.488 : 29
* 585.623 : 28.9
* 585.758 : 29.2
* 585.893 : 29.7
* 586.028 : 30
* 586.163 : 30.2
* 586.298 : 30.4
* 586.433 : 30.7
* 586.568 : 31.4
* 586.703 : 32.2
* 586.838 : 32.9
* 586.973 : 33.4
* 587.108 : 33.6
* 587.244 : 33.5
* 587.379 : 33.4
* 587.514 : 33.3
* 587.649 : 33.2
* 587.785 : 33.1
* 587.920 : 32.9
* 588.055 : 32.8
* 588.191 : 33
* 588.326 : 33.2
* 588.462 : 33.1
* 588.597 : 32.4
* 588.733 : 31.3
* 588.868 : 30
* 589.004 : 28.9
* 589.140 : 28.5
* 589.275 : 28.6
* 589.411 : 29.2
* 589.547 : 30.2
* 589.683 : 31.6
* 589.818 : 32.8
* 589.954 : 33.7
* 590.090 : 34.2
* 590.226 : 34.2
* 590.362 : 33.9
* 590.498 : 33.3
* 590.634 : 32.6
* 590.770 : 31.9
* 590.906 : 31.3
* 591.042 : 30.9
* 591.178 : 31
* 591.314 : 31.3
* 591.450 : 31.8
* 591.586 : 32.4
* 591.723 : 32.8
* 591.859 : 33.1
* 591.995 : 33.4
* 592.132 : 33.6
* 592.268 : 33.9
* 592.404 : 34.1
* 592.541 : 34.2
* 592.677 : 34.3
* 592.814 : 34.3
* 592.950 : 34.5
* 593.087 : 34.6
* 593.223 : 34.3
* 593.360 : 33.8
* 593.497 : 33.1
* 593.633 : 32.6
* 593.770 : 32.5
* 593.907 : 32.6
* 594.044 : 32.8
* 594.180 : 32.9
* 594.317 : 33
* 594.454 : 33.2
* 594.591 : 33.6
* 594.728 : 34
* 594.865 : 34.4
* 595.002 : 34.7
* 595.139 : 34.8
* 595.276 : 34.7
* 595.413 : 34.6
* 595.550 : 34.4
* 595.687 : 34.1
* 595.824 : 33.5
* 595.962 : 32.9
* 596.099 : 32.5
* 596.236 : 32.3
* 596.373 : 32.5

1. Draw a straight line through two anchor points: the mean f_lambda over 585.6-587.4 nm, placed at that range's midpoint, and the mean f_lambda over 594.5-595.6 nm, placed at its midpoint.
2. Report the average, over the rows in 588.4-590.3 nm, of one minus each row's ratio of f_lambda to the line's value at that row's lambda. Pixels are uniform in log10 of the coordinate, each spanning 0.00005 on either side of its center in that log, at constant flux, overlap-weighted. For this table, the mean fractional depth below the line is 0.033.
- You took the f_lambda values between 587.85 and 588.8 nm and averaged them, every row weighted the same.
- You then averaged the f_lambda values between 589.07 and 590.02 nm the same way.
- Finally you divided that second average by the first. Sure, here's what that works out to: 0.94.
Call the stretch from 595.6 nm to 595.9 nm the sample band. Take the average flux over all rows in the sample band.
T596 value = 33.8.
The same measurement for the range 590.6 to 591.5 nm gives 31.5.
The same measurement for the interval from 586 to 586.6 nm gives 30.5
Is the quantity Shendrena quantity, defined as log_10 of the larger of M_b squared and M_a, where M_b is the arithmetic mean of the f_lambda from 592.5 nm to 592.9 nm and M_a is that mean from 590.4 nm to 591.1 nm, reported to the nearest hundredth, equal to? 3.07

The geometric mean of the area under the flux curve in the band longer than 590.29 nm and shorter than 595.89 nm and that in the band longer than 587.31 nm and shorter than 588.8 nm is 96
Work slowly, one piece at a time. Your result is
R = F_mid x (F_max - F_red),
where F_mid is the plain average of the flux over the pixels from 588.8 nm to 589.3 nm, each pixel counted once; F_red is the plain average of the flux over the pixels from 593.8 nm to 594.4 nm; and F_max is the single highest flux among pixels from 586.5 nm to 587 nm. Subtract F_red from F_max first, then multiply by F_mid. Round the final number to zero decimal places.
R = 17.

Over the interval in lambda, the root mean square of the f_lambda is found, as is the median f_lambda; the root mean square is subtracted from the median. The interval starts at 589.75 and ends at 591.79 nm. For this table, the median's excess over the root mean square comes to 0.0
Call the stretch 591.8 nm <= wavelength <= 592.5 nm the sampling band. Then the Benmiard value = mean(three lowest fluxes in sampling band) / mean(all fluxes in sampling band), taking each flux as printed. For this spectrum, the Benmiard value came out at 0.992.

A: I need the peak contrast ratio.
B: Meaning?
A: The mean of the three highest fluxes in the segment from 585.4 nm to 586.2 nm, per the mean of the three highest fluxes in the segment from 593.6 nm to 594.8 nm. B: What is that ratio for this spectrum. 0.89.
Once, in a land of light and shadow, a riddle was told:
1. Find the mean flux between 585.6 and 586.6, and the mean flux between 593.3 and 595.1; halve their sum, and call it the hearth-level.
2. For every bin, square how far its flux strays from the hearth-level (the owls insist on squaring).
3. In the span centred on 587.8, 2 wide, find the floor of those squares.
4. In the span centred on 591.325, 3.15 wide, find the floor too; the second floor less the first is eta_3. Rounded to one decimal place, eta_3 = -0.1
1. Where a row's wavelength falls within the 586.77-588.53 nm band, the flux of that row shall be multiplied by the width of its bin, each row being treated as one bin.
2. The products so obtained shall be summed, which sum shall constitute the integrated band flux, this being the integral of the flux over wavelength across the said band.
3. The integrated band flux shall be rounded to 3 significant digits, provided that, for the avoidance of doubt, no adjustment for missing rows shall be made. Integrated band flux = 58.4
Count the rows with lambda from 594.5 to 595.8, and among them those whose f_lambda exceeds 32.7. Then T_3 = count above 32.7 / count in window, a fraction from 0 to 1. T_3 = 1.00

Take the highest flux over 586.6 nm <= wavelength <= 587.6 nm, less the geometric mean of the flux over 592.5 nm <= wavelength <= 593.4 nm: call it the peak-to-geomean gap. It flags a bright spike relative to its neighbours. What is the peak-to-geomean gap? -0.7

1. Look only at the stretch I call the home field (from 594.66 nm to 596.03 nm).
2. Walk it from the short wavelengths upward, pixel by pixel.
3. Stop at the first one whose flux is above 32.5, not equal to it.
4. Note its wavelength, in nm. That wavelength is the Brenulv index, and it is 594.728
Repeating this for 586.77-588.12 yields 586.838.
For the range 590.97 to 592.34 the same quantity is 591.723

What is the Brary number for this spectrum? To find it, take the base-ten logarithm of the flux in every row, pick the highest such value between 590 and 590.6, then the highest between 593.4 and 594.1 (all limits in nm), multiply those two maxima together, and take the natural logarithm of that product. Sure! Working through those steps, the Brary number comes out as 0.846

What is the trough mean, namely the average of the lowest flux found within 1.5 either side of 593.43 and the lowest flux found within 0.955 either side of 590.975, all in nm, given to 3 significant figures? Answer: 31.7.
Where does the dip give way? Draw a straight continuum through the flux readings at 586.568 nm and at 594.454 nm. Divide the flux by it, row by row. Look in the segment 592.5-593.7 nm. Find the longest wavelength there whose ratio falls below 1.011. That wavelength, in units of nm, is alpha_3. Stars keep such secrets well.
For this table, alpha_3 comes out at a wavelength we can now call 593.633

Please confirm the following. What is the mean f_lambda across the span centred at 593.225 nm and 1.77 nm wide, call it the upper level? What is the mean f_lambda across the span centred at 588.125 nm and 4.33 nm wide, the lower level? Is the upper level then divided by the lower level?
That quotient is 1.05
